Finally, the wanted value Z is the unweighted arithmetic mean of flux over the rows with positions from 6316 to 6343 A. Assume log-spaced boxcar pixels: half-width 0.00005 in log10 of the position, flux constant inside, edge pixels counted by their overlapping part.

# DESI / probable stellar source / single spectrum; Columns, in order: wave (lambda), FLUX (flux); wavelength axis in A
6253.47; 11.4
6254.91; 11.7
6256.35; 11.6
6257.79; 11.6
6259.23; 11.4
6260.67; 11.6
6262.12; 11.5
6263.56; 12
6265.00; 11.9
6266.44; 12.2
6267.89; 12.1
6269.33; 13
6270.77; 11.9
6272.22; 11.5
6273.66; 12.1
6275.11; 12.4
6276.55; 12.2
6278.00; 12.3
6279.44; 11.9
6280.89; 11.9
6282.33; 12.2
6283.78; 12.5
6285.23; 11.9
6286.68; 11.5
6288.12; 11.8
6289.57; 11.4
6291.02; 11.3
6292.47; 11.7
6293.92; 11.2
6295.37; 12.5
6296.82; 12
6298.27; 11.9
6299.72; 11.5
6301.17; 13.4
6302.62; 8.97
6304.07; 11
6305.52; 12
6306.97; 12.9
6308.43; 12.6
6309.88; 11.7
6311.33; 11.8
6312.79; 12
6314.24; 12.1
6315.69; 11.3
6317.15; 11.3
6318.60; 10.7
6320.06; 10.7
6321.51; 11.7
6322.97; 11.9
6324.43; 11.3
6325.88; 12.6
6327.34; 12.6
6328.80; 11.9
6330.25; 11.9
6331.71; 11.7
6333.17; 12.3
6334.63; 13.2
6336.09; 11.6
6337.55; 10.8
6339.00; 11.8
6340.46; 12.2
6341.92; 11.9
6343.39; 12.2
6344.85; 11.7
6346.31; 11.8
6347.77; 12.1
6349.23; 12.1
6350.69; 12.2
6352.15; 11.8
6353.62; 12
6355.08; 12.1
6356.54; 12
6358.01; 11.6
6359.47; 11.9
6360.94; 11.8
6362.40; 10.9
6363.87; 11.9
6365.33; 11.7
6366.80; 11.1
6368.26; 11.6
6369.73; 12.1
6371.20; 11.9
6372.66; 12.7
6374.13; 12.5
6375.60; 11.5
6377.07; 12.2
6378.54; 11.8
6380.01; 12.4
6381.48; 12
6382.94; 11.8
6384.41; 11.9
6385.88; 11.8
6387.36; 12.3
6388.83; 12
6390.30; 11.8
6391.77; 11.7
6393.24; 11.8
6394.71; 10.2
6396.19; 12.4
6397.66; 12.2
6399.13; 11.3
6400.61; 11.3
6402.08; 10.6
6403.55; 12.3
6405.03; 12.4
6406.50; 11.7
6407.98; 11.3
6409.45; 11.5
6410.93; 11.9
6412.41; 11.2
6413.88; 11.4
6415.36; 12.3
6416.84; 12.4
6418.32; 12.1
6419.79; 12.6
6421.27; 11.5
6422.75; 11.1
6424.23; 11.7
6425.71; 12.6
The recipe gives 11.78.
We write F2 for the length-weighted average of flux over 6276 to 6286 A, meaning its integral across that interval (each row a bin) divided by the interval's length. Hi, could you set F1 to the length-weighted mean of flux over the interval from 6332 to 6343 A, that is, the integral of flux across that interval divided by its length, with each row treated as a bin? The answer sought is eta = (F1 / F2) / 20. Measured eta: 0.0494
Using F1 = 12.0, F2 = 12.1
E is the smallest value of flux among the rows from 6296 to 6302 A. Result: 11.5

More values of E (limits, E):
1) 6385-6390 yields 11.8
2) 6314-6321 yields 10.7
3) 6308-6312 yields 11.7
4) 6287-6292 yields 11.3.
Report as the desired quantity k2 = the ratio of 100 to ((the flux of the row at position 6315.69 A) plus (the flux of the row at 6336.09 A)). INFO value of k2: 4.37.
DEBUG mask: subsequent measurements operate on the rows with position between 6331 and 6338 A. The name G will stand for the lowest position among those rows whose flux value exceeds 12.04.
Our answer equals 6333.17 A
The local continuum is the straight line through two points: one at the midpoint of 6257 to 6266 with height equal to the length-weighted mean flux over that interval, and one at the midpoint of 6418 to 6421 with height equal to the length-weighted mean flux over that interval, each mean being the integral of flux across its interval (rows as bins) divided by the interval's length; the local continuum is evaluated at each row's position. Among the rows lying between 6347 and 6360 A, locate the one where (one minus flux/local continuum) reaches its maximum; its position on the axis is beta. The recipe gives 6358.01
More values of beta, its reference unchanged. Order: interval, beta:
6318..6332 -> 6320.06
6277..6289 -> 6286.68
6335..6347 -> 6337.55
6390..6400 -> 6394.71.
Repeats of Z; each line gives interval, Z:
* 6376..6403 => 11.75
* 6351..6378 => 11.85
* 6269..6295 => 11.93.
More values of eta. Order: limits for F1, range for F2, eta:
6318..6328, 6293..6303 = 0.0496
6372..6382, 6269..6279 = 0.0499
